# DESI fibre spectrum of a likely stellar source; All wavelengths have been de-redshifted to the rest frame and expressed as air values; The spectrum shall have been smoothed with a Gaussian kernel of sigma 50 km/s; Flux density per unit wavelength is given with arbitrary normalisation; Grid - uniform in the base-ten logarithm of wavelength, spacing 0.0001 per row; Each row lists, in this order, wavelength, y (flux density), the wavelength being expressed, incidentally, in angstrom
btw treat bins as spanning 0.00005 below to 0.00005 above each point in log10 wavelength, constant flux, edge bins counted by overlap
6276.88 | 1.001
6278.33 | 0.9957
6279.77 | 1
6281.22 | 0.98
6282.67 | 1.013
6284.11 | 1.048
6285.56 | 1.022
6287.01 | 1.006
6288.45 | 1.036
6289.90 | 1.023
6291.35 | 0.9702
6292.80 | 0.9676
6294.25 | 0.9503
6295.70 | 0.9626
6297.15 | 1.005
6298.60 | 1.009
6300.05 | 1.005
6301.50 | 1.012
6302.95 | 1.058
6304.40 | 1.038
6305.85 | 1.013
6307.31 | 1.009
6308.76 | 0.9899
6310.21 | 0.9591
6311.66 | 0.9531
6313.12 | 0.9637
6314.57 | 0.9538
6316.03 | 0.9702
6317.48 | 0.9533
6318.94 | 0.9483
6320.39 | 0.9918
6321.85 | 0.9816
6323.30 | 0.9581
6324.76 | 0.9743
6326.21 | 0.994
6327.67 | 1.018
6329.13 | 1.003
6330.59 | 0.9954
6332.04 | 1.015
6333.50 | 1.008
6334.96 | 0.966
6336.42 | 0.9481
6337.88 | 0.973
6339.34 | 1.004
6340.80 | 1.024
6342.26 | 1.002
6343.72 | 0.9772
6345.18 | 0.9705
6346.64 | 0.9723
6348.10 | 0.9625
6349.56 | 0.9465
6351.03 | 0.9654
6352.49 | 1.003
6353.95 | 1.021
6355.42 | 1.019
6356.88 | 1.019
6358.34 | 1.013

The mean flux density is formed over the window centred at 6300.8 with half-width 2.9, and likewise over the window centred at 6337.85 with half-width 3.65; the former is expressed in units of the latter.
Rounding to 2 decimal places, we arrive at 1.04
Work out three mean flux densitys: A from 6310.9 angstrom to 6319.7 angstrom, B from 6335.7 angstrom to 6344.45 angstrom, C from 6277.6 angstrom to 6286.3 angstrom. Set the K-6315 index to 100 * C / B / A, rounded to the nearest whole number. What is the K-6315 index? 107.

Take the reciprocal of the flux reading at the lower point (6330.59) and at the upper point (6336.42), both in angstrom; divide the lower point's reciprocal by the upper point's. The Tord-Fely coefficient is 0.95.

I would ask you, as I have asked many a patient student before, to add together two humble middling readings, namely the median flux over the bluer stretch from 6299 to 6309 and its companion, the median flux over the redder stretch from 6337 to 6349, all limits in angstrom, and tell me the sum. 1.99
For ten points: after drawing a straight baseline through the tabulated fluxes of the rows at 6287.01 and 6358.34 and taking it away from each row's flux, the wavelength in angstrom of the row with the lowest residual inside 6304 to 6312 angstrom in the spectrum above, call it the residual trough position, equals 6311.66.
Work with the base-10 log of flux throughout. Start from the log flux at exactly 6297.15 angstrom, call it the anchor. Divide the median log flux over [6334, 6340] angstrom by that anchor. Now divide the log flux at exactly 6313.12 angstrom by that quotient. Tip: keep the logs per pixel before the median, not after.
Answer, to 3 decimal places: 0.003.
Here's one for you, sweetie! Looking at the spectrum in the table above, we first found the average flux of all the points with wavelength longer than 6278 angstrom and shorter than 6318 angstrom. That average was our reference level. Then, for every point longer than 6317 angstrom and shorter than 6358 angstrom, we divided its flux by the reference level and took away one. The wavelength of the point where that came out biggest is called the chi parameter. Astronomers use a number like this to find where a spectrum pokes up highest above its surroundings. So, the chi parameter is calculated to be 6340.80 angstrom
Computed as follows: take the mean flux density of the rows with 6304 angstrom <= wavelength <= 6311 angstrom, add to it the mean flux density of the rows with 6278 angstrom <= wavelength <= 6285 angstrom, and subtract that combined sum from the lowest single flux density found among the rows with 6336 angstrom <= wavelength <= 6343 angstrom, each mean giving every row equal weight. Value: -1.06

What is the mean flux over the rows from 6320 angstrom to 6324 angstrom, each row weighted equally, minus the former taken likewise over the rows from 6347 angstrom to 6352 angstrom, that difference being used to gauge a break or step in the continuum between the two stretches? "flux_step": 0.02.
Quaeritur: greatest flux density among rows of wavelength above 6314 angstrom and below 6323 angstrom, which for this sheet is 0.9918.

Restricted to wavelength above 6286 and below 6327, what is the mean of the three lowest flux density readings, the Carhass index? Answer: 0.951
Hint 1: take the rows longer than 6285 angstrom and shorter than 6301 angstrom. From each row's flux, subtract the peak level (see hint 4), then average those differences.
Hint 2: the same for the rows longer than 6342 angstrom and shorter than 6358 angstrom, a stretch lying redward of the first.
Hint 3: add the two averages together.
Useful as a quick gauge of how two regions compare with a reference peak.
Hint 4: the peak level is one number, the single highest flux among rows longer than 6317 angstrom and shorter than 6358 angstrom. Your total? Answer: -0.065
